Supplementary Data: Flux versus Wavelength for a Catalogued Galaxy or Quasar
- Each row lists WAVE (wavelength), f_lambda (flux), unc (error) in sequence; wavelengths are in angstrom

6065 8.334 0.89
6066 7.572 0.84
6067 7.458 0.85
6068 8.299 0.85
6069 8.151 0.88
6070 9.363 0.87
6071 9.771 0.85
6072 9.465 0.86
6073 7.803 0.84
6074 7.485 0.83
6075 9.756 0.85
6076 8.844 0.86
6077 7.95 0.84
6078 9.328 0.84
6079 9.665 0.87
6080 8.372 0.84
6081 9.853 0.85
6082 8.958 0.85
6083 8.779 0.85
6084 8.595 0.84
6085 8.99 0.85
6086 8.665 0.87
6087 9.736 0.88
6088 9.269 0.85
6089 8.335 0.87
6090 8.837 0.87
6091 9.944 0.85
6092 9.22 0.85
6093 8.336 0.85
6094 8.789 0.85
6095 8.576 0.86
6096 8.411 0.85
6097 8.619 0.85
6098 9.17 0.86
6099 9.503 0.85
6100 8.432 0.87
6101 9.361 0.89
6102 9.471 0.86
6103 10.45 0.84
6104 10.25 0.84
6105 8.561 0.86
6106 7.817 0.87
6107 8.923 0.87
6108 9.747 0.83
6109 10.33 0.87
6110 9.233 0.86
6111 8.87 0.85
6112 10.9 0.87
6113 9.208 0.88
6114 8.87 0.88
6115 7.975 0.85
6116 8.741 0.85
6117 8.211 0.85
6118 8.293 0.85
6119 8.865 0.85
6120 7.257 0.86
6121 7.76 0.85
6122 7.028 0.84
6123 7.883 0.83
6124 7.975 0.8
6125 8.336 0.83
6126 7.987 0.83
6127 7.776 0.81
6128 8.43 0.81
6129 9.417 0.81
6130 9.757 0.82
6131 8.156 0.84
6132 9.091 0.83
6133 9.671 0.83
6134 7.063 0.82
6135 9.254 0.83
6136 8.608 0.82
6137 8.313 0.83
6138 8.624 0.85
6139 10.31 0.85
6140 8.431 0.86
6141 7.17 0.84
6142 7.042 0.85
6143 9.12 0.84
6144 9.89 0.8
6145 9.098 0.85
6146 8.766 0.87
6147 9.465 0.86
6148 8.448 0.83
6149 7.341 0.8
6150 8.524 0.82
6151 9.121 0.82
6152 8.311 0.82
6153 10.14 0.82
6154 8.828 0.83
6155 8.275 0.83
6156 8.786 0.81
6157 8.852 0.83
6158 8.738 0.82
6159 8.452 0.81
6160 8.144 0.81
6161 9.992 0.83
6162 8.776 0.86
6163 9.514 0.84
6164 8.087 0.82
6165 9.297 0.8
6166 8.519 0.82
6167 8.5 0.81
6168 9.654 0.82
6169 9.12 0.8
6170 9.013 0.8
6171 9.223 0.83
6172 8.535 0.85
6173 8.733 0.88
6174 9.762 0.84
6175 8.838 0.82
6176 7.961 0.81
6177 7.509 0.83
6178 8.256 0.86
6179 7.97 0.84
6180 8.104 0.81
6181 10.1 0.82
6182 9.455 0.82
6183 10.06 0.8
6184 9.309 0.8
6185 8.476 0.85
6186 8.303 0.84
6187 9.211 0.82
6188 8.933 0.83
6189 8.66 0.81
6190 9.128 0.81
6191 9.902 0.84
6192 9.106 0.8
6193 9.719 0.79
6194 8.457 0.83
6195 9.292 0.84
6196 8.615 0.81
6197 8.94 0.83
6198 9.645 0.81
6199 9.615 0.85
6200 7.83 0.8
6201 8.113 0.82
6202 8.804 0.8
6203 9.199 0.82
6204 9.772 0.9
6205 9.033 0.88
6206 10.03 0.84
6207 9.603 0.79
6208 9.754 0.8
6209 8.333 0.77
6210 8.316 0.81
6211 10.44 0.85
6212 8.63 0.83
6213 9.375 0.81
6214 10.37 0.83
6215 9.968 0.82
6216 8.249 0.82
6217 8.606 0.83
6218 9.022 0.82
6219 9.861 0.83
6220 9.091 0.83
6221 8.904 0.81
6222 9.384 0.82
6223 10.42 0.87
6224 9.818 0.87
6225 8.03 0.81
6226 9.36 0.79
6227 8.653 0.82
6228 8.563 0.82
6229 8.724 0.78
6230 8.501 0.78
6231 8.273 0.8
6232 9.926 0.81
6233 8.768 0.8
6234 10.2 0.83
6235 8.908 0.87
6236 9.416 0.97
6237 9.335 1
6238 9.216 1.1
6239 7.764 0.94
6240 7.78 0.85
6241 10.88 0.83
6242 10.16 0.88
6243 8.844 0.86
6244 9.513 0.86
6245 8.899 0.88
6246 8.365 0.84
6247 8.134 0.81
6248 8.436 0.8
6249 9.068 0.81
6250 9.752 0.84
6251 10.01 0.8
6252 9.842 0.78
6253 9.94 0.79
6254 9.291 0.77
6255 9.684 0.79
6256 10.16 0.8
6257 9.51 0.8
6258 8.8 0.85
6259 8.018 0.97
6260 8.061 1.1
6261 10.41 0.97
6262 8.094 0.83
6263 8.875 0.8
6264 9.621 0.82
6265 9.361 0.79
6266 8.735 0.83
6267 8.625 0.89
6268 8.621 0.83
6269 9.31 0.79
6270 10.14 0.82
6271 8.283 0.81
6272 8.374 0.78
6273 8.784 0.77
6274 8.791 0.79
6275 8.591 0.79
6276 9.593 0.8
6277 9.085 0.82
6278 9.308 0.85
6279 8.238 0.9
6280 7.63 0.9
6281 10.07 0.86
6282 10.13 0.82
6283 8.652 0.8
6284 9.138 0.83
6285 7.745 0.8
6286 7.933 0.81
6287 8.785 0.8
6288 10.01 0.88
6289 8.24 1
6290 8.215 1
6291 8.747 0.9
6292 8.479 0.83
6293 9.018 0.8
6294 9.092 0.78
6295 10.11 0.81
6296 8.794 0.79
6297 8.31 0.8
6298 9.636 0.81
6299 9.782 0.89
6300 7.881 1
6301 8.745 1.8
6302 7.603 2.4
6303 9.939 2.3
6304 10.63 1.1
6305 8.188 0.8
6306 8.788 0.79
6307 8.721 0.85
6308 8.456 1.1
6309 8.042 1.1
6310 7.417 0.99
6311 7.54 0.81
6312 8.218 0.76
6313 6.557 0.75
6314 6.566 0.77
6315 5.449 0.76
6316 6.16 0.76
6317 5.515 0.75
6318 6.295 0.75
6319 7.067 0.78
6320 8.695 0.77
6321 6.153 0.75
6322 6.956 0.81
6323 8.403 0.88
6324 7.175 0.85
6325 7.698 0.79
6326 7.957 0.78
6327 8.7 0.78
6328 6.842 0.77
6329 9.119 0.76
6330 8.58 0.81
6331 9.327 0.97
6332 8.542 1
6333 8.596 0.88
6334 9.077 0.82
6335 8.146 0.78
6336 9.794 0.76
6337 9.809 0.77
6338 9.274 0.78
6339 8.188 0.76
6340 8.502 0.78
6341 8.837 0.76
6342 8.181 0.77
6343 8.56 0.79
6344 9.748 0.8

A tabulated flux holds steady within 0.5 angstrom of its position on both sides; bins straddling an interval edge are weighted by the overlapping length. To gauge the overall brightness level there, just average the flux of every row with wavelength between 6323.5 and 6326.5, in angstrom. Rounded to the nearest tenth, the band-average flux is 7.6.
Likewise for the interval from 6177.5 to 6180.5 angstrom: 8.1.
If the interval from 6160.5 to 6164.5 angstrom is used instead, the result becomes 9.1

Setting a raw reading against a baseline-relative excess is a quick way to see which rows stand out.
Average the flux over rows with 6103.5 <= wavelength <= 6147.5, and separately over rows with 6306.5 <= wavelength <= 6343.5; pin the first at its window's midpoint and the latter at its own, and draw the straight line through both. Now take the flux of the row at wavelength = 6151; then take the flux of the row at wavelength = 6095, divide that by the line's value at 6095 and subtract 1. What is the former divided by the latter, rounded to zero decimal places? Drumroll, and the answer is -343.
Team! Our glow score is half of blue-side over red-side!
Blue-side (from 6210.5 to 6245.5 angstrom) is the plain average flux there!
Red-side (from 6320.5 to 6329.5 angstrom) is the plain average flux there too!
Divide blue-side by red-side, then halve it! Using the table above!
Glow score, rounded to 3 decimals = 0.600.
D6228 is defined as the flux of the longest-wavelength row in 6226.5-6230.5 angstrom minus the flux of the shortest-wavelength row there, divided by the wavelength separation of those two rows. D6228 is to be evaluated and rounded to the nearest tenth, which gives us -0.1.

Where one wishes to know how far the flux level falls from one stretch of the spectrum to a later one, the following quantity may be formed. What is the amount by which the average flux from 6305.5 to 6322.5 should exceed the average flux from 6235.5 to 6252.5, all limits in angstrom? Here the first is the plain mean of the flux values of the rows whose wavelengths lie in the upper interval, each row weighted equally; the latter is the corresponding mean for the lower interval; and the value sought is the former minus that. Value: -1.9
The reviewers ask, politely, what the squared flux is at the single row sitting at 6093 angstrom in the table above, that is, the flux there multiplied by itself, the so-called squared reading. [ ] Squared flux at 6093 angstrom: 69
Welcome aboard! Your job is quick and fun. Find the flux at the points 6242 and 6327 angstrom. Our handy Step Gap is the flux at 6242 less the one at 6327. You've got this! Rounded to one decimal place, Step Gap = 1.5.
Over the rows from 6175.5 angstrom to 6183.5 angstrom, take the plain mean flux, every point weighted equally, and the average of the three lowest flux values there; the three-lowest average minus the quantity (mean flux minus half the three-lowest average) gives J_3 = 3.04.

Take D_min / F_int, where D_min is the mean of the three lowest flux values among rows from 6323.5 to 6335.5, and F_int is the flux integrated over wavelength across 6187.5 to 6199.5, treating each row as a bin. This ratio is 0.066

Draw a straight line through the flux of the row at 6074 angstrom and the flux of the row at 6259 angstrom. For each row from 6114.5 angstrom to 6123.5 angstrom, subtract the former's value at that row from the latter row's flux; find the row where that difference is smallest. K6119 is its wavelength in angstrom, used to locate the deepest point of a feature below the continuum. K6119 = 6122 angstrom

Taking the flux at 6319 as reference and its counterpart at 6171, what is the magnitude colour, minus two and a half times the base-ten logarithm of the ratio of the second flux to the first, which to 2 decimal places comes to -0.29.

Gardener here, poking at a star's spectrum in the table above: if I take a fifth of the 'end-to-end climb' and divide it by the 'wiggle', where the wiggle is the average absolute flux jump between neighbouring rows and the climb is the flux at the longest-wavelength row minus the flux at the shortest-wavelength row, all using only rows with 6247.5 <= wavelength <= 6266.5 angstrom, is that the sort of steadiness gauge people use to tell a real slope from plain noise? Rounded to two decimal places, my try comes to 0.09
